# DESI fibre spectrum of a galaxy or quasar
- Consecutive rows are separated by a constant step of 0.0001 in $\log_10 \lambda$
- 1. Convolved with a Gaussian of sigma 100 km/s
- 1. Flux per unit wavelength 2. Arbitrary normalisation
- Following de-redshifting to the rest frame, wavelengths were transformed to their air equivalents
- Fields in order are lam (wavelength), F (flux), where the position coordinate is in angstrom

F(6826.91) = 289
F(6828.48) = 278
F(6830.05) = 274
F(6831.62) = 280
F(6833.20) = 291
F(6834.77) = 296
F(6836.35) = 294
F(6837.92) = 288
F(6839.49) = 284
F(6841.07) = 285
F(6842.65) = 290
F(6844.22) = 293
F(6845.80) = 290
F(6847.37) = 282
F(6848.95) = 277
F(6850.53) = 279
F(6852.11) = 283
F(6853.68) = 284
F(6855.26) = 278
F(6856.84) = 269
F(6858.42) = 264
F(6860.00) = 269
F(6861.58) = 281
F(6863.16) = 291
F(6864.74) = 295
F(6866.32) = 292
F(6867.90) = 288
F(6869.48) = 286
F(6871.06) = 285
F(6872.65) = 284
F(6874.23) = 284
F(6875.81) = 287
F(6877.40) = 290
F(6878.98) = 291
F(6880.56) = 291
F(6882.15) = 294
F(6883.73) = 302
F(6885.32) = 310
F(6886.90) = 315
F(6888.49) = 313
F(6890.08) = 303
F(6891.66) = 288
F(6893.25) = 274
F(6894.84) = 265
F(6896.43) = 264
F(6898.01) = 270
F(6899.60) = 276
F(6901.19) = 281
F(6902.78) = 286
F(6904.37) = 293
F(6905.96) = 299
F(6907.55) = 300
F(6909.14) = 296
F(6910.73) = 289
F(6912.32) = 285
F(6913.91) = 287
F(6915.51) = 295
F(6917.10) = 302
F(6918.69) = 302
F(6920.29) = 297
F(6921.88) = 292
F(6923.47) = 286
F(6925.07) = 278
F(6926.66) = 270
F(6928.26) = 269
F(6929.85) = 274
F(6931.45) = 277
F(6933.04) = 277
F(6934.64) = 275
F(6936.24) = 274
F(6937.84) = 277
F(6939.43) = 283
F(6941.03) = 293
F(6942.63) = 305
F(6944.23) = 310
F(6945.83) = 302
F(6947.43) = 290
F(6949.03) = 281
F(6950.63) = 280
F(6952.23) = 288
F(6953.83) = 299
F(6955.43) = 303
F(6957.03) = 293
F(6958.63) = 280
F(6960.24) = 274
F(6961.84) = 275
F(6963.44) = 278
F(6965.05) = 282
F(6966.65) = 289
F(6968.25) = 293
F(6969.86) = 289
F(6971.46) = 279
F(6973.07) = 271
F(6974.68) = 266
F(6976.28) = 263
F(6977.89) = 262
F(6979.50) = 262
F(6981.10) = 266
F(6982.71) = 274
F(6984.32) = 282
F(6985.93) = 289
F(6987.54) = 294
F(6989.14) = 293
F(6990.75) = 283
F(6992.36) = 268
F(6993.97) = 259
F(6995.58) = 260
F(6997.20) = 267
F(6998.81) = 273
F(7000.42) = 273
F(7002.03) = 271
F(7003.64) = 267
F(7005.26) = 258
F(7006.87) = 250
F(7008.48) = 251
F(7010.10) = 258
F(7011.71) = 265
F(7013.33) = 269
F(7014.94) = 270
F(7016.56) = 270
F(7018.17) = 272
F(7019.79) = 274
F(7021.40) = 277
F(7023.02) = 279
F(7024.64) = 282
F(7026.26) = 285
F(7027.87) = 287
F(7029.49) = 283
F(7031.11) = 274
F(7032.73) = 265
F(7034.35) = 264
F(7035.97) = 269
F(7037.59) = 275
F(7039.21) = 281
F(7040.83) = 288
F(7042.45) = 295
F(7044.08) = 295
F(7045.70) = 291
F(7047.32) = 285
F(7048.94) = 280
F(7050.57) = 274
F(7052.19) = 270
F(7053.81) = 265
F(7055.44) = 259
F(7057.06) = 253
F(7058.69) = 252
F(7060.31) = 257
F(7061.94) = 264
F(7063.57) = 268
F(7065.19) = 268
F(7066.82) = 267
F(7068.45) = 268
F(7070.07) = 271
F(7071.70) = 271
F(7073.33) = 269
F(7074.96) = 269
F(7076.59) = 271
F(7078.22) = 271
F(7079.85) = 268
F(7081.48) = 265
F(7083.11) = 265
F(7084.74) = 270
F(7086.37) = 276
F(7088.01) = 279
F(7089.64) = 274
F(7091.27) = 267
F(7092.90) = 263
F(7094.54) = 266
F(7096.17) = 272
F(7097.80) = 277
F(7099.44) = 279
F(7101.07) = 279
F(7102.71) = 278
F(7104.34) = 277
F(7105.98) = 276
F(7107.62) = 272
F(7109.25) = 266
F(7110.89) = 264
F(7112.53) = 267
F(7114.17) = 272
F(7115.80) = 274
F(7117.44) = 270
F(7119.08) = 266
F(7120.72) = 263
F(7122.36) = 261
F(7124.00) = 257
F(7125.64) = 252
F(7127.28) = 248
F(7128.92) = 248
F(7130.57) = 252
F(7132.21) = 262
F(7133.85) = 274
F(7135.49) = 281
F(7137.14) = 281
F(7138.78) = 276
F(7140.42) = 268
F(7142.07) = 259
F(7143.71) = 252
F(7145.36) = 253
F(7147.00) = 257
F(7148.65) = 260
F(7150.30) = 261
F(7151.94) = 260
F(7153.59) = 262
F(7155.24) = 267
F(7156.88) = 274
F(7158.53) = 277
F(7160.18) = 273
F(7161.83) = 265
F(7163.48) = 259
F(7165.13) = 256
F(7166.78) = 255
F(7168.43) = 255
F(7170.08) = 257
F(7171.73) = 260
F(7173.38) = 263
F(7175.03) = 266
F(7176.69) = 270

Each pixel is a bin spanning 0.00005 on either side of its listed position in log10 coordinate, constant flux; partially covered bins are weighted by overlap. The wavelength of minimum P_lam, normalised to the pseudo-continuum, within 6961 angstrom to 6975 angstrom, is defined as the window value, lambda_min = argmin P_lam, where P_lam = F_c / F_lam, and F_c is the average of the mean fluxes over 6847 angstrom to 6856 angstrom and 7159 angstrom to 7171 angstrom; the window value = 6968.25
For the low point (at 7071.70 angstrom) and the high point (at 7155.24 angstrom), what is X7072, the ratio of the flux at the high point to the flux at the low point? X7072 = 0.99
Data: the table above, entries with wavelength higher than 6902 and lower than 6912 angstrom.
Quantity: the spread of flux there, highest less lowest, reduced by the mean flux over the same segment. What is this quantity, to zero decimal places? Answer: -280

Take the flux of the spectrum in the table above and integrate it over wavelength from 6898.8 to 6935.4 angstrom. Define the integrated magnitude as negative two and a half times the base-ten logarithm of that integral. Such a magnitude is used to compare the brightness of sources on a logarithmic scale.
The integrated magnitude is -10.1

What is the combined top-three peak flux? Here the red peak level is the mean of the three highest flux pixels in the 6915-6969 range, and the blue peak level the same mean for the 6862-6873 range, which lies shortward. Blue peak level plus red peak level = 599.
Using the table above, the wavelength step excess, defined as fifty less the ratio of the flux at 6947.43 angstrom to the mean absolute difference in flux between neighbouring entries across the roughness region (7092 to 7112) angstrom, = -53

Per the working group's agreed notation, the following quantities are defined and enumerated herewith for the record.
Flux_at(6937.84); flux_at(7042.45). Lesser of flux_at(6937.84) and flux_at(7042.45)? 277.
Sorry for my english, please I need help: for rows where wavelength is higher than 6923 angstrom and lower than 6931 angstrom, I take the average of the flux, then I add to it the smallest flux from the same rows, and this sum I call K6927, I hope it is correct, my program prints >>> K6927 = 544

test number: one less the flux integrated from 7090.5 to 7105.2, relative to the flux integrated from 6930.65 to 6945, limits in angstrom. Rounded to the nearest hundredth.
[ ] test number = 0.02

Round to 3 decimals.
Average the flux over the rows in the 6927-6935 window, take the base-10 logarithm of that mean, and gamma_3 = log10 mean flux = 2.438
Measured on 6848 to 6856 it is 2.447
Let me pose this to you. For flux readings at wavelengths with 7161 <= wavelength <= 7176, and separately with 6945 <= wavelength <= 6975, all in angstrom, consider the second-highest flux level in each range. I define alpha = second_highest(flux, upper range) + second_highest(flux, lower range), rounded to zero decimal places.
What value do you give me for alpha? 567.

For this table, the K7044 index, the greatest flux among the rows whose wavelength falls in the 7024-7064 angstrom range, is 295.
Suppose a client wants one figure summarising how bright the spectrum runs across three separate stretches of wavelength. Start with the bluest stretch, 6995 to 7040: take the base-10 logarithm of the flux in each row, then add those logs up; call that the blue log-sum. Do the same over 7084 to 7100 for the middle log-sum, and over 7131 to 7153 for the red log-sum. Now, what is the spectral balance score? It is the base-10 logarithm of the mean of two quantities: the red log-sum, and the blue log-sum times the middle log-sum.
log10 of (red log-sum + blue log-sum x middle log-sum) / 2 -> 2.93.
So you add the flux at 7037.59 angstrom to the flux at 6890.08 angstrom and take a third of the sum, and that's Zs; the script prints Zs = 193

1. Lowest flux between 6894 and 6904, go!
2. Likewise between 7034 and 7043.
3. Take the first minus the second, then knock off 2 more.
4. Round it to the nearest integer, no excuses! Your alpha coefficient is -2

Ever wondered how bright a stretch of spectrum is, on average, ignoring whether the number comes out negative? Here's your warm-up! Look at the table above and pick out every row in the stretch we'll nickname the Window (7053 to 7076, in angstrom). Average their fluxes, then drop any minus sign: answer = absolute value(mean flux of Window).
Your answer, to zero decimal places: 264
